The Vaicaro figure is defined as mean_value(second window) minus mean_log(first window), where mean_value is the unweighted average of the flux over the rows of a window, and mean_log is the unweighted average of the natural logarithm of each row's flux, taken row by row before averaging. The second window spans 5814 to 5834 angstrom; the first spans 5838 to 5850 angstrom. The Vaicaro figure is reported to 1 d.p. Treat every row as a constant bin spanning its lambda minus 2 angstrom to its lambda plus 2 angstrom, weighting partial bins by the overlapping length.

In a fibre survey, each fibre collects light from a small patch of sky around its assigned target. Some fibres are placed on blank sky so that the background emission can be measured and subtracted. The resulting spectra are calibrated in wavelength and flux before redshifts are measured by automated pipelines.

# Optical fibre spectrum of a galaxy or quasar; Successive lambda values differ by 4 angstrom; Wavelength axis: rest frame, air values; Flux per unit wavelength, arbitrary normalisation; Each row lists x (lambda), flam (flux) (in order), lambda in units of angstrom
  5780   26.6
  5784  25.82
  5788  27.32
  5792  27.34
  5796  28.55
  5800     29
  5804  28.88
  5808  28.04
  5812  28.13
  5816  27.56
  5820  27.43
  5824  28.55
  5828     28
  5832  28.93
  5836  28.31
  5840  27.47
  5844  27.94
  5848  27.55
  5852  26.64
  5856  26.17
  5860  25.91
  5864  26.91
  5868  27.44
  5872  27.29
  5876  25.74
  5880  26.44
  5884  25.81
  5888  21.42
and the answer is 24.8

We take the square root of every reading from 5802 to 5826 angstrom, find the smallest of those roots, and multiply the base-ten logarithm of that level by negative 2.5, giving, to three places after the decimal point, -1.798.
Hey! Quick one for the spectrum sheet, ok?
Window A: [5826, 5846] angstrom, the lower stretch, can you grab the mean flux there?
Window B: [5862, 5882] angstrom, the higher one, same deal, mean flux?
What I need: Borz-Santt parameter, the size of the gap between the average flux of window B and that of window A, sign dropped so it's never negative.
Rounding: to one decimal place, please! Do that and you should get 1.4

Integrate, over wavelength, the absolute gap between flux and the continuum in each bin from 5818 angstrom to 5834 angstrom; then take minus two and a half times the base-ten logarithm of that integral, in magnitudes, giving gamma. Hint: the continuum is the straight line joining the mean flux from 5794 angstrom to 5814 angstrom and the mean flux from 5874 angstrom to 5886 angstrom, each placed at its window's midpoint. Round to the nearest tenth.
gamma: -2.6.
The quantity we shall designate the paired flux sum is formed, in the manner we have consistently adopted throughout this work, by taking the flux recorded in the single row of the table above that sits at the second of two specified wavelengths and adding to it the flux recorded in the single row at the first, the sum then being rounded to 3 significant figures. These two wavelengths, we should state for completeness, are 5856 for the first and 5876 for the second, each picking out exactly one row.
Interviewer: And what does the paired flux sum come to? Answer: 51.9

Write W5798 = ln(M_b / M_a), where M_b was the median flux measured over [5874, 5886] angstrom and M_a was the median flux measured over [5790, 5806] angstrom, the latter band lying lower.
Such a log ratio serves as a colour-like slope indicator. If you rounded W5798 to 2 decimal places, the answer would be -0.11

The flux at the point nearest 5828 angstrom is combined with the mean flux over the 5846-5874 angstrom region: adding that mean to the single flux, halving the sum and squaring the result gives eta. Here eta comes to 752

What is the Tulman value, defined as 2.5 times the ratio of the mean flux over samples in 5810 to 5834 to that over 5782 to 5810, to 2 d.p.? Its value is 2.52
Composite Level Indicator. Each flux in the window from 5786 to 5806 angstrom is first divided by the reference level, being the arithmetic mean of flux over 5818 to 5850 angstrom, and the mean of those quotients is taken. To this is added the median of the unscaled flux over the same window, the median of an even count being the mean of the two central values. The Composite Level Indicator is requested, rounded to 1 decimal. 29.6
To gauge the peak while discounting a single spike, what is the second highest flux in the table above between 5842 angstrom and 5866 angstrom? 27.55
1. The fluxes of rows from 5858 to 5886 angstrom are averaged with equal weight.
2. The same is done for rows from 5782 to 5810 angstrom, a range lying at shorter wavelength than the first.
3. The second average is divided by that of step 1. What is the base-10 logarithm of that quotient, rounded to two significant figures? 0.021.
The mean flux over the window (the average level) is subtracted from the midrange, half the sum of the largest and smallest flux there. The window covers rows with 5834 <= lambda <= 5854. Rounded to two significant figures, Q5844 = -0.11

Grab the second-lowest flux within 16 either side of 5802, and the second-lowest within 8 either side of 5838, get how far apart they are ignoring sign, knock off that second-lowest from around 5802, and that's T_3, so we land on -26.7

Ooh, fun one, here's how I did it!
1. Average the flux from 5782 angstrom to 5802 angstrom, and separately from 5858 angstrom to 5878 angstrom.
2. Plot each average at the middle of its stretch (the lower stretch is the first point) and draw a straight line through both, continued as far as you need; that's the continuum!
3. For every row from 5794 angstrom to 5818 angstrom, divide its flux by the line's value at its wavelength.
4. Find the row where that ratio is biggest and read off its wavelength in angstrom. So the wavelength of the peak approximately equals 5800 angstrom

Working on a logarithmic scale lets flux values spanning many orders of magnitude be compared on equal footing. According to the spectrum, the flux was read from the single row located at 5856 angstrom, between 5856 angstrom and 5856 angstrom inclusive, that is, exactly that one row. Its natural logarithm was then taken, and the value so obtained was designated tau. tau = 3.26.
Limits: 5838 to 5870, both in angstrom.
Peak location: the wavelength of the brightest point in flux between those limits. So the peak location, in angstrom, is 5844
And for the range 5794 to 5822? 5800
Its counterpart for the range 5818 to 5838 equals 5832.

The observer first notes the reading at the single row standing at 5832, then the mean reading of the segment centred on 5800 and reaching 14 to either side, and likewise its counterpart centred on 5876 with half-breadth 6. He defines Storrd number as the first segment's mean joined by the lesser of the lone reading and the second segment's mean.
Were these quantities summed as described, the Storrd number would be 54.7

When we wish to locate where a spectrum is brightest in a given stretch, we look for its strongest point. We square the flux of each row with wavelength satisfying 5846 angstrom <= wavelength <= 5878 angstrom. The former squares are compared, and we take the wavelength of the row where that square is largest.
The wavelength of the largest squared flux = 5848 angstrom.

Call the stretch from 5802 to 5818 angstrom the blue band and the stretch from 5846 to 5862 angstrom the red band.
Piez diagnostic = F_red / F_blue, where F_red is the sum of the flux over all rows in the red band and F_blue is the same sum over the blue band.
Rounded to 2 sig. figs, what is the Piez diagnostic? 0.94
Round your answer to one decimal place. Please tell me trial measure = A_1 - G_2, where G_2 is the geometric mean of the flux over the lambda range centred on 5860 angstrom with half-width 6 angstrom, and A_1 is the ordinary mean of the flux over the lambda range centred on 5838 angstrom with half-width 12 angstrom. 1.7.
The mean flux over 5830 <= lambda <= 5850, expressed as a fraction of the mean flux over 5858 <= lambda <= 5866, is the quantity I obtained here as 1.06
